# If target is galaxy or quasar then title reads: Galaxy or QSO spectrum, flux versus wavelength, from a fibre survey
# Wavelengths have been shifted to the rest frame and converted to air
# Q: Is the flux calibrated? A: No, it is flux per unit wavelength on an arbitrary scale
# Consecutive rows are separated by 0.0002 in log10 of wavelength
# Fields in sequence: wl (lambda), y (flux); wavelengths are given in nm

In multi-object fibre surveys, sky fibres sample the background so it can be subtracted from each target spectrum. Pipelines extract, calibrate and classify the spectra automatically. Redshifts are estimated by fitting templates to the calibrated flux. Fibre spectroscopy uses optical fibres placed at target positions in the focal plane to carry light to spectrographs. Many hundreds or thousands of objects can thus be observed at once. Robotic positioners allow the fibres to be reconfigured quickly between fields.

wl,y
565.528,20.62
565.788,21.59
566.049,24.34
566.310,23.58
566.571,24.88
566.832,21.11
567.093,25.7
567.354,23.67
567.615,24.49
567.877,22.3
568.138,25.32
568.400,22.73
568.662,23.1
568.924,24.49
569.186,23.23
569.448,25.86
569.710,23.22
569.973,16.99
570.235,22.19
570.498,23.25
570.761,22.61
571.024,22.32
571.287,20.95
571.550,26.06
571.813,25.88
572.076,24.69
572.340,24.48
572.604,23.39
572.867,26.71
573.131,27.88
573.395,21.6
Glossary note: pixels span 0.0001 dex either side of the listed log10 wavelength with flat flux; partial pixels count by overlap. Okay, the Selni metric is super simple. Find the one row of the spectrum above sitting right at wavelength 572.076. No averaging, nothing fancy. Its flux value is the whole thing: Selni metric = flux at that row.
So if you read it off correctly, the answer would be 24.69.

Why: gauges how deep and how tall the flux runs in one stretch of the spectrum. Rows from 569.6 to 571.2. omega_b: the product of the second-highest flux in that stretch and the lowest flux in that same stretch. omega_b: 395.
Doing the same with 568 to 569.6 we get 576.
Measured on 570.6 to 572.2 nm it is 542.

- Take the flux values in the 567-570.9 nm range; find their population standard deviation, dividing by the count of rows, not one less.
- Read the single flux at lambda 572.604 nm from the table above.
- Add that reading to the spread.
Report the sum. 25.4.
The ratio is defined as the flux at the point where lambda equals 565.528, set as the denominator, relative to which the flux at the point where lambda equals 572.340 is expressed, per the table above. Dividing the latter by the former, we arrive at 1.19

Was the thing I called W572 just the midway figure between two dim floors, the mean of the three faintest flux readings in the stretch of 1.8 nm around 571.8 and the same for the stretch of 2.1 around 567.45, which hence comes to 22.1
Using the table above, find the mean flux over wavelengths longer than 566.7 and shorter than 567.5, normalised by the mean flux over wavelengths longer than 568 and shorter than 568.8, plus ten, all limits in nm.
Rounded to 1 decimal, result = 11.0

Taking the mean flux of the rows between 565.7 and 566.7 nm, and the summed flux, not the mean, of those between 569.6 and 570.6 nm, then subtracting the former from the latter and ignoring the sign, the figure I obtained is 62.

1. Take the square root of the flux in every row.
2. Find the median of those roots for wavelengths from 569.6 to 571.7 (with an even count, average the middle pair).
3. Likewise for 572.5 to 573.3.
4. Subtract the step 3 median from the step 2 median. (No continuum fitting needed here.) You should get -0.43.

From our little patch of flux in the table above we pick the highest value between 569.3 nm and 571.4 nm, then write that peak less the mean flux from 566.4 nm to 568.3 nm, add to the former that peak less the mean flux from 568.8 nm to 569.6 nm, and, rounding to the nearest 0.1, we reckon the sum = 3.3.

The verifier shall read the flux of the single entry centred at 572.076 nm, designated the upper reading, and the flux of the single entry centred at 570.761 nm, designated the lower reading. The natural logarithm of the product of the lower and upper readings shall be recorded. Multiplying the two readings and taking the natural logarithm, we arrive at 6.32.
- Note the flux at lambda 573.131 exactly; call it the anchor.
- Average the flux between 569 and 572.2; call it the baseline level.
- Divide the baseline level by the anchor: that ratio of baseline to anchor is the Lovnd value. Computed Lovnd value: 0.83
